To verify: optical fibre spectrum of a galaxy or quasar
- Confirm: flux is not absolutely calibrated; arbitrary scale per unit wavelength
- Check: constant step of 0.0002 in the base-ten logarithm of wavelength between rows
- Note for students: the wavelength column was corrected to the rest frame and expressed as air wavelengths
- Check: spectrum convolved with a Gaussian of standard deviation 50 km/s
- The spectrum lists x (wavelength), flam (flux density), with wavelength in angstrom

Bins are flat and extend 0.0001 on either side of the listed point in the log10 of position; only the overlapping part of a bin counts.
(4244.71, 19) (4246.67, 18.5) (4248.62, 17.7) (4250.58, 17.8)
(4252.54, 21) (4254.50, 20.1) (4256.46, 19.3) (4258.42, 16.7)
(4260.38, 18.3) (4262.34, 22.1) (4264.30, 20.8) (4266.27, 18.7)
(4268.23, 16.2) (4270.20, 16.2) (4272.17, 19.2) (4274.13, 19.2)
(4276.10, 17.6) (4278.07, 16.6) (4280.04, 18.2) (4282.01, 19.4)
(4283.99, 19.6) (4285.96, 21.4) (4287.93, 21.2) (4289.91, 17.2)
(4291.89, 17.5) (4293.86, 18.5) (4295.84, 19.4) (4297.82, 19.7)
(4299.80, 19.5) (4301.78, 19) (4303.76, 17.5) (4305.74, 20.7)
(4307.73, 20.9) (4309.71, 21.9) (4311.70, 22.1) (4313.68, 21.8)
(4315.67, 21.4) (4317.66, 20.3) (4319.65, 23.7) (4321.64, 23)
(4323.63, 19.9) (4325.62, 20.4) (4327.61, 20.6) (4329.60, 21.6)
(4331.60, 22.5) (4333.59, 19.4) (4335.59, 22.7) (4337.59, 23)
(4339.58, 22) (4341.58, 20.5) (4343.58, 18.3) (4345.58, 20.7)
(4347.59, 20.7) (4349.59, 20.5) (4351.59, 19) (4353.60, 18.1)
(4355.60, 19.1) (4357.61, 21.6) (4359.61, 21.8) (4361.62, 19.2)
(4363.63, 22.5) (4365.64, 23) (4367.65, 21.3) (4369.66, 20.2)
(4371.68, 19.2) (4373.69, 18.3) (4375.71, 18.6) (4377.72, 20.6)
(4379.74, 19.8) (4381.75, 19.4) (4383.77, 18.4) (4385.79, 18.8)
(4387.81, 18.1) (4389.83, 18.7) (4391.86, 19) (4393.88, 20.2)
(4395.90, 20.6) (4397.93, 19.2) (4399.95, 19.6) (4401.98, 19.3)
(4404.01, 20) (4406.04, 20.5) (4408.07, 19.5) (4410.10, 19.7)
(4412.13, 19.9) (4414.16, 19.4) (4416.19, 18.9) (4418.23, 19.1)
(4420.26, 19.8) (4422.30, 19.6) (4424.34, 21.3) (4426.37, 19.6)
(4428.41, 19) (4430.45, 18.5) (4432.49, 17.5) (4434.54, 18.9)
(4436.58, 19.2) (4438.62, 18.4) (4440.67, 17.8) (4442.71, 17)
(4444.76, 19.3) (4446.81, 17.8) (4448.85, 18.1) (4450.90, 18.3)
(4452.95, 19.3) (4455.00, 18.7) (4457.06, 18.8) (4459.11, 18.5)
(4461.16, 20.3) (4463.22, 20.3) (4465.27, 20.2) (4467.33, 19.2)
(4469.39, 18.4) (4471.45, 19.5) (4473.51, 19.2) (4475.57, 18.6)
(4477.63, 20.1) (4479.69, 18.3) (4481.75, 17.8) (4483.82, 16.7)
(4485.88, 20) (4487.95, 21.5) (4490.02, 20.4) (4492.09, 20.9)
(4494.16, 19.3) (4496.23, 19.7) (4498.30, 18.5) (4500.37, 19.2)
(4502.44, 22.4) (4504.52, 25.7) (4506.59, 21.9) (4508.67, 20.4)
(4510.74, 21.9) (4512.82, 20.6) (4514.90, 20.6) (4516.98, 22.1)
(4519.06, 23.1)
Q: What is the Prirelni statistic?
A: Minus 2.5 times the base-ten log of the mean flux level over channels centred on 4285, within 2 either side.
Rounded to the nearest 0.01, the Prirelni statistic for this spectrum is -3.28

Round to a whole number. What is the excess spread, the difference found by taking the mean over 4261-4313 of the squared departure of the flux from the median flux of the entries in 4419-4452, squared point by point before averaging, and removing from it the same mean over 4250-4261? 1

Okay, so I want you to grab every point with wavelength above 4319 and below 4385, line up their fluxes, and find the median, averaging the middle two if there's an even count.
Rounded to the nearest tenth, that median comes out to 20.5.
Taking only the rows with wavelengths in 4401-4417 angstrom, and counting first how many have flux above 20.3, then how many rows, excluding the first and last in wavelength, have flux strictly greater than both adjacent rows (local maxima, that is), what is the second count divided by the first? 2.0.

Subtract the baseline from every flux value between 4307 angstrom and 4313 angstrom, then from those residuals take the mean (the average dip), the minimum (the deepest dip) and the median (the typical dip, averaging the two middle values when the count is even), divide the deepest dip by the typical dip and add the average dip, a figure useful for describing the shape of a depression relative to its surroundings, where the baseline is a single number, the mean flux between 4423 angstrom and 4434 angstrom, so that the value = 3.1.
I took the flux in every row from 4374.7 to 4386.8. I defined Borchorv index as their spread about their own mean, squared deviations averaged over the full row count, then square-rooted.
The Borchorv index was 0.76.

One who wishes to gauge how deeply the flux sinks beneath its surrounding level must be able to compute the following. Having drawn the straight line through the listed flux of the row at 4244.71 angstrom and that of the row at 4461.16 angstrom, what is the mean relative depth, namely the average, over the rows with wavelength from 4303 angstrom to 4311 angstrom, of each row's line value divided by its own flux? 0.96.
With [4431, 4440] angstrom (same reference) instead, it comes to 1.09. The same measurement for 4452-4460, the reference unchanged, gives 1.08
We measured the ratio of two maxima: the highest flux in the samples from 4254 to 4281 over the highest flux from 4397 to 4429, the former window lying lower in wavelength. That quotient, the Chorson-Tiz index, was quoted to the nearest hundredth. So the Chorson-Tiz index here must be 1.04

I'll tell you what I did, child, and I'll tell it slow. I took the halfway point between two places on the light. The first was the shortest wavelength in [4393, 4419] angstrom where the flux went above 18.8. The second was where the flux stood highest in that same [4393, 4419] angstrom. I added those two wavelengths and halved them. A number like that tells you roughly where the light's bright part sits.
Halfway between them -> 4394.9 angstrom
